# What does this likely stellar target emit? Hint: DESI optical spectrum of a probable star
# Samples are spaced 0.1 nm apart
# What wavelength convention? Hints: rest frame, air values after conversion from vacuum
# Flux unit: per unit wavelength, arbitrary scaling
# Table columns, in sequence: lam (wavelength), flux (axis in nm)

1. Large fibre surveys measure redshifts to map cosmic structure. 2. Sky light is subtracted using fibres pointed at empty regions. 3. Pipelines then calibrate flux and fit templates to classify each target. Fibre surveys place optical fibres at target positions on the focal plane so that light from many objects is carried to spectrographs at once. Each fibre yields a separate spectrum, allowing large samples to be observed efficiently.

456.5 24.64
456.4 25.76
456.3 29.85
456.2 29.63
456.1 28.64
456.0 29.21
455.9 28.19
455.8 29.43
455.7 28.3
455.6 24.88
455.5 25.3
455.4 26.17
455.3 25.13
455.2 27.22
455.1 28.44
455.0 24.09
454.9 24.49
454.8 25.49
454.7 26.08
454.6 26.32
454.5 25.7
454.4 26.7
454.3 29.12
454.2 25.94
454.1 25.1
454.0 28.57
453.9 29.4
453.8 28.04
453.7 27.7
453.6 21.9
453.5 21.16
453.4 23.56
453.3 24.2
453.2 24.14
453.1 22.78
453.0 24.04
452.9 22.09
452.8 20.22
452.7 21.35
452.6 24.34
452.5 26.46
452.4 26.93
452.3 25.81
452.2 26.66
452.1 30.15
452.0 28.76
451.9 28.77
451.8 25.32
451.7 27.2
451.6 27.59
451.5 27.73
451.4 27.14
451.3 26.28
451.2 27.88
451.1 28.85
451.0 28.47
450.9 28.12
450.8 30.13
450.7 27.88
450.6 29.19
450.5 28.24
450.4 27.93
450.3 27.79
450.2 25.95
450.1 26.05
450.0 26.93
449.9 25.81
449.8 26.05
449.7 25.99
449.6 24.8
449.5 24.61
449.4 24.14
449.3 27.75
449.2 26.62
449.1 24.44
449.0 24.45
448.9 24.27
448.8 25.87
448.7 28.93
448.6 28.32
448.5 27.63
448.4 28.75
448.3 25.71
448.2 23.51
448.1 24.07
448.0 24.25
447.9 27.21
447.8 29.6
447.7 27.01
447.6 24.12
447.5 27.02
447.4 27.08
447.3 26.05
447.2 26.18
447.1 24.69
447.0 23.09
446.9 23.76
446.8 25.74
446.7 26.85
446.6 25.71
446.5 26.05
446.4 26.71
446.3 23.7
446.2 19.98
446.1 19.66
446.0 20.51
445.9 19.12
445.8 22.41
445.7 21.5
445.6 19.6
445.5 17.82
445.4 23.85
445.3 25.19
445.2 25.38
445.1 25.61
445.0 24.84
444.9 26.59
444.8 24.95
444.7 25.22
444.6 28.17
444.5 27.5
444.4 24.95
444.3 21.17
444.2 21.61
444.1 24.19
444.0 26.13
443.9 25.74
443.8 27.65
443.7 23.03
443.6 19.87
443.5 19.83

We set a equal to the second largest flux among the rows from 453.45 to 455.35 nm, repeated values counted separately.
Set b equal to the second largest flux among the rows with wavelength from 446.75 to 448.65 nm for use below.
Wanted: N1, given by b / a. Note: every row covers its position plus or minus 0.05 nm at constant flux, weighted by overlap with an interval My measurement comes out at 0.99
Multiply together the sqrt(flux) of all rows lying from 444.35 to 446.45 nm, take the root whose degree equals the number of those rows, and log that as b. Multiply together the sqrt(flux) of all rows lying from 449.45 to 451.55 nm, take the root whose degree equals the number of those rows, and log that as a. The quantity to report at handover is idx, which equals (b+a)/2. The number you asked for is 5.02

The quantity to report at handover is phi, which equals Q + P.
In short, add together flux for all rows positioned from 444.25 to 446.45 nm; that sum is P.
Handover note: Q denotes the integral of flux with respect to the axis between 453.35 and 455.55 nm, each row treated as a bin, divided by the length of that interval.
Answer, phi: 540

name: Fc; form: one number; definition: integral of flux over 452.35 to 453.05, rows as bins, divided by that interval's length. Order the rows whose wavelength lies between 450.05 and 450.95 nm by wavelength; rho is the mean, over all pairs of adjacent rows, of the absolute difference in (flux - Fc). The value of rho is 1.1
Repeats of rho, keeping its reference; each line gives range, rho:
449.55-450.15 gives 0.7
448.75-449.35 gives 1.0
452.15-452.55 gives 0.8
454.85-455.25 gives 2.0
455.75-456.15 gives 0.9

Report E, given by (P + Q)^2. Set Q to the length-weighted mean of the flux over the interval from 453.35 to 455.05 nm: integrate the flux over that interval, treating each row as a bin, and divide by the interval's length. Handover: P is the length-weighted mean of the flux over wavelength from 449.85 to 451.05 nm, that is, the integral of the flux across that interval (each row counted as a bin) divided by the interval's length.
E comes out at 2868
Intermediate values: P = 27.7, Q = 25.8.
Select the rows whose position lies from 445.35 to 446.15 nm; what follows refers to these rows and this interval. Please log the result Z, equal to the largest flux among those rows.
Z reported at 23.85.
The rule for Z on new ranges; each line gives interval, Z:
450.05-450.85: 30.13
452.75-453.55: 24.2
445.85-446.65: 26.71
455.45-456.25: 29.63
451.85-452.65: 30.15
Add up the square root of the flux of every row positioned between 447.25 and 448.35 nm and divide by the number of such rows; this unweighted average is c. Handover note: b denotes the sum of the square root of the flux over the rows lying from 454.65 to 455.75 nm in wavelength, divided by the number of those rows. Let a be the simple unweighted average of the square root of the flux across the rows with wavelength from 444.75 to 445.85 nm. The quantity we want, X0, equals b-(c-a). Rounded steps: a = 4.83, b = 5.09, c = 5.1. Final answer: 4.83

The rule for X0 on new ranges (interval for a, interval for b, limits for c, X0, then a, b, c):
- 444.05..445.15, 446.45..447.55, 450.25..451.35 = 4.74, 4.99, 5.06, 5.3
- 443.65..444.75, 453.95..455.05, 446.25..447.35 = 5.08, 5.00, 5.11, 5.0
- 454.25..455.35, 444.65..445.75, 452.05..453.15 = 5.03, 5.12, 4.86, 5.0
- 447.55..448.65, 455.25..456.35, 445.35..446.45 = 5.78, 5.13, 5.26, 4.6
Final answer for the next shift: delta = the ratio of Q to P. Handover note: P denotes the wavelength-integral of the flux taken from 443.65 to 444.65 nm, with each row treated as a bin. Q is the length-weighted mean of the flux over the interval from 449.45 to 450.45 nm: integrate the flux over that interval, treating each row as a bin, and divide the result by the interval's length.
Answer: 1.05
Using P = 25.0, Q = 26.2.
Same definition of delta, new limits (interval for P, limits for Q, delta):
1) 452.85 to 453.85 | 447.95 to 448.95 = 1.09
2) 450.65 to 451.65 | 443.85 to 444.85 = 0.89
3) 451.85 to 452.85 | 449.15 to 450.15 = 1.00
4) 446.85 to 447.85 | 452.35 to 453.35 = 0.91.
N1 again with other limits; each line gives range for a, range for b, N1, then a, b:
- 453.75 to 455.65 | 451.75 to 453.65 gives 0.99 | 29.12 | 28.77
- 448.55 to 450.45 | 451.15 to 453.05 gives 1.02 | 28.32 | 28.77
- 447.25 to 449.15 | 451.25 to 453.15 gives 0.99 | 28.93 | 28.77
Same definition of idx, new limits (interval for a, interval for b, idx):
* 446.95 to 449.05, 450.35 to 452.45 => 5.19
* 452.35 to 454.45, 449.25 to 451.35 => 5.09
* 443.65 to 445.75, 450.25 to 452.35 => 5.10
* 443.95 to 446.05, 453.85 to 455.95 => 5.00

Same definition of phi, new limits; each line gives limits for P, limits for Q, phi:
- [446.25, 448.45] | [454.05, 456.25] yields 594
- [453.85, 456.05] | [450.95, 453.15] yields 615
